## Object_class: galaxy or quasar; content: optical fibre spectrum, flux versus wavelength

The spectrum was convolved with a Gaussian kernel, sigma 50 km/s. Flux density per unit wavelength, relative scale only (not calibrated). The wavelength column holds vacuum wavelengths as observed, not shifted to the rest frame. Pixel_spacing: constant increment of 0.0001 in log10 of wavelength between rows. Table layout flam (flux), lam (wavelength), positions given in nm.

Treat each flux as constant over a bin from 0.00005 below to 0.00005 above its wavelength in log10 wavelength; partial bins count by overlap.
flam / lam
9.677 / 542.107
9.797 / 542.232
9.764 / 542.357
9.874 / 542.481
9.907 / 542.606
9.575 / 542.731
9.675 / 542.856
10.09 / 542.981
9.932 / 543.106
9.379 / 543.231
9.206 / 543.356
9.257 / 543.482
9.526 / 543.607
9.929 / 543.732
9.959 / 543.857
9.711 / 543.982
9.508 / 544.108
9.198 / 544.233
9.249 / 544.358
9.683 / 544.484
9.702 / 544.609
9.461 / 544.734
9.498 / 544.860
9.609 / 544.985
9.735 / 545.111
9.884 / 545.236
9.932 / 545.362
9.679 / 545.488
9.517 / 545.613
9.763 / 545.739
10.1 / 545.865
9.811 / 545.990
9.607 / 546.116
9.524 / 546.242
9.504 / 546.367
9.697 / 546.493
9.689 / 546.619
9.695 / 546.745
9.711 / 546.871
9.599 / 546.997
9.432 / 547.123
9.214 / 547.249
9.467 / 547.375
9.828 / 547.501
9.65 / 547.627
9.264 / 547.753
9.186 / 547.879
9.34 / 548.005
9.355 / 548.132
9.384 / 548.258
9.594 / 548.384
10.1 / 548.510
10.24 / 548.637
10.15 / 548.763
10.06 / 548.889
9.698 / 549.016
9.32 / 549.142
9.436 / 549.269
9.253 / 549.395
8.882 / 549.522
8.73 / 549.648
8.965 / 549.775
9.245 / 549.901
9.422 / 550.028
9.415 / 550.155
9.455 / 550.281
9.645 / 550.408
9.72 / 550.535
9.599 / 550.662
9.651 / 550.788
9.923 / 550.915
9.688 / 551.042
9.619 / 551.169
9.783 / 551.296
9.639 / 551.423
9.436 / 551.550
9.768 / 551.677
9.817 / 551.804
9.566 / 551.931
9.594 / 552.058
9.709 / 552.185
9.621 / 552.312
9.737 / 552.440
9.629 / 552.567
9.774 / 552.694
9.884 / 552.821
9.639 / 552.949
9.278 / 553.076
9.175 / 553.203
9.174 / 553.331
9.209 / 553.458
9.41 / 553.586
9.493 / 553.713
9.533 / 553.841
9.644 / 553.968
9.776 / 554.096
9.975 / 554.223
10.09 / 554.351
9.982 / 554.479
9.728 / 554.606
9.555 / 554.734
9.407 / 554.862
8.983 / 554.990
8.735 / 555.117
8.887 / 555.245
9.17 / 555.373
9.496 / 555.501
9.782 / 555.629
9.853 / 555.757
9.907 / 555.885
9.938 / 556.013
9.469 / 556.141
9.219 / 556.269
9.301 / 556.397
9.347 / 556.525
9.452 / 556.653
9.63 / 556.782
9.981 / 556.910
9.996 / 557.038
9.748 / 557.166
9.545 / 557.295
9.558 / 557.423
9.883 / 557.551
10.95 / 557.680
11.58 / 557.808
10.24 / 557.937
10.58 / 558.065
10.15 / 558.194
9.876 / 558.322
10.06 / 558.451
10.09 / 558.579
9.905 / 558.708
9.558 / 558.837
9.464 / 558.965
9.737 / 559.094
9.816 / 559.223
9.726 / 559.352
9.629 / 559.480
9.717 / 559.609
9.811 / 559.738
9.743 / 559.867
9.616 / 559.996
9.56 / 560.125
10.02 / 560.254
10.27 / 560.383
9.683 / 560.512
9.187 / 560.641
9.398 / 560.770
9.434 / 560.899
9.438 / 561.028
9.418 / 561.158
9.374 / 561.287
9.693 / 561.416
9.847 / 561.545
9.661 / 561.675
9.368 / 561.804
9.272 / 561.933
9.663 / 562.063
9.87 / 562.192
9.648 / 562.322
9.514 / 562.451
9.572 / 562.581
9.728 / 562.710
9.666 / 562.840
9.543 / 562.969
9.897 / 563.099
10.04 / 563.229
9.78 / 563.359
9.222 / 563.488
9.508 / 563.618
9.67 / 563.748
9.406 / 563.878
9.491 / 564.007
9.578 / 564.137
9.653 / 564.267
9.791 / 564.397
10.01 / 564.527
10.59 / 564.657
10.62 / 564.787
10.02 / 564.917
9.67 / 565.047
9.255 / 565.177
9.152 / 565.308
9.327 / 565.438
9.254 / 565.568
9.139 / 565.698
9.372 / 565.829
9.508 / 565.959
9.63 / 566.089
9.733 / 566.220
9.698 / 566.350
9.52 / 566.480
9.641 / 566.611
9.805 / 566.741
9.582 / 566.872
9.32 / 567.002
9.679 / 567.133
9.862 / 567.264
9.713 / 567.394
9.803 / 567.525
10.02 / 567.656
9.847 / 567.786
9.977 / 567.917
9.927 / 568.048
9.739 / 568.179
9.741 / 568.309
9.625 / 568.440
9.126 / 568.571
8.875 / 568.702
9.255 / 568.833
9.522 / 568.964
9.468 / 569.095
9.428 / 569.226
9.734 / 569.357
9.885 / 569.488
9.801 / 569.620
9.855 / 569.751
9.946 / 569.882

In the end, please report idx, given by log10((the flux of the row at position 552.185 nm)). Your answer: 0.987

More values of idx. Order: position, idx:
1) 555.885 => 0.996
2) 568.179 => 0.989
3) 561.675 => 0.985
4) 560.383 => 1.012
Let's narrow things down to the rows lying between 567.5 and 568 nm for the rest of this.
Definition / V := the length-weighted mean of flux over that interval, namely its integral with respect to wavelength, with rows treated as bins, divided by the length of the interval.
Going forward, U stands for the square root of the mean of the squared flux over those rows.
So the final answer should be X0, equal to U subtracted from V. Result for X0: 0.008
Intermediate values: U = 9.9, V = 9.9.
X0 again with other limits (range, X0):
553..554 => -0.002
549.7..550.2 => -0.029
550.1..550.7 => -0.001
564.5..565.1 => 0.018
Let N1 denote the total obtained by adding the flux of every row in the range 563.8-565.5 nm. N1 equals 127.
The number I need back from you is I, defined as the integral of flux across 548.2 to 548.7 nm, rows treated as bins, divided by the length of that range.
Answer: 9.83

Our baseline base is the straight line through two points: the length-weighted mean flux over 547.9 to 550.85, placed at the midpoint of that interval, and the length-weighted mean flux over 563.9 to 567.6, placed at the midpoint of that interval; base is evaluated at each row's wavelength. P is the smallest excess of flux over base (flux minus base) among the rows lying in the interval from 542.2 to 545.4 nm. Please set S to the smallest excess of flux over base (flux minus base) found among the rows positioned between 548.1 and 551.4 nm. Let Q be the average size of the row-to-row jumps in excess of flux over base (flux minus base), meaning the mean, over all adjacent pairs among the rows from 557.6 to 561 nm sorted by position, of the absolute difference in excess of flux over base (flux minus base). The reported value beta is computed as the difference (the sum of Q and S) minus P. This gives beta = -0.2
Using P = -0.26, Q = 0.27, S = -0.8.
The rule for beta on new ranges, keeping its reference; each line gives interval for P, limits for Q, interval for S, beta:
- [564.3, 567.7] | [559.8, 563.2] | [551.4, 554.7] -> 0.4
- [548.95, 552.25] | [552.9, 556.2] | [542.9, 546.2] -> 0.7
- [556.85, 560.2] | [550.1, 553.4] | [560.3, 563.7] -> -0.1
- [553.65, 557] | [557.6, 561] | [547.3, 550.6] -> 0.3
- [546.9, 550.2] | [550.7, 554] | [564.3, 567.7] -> 0.4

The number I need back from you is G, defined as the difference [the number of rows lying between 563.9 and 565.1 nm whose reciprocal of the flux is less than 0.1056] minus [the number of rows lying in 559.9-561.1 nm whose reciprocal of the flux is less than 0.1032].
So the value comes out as 7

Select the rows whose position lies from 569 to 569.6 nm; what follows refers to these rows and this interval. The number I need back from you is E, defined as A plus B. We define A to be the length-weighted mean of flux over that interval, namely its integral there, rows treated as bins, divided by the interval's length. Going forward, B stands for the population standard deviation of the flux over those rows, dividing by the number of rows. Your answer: 9.8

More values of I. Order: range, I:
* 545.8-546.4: 9.73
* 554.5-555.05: 9.46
